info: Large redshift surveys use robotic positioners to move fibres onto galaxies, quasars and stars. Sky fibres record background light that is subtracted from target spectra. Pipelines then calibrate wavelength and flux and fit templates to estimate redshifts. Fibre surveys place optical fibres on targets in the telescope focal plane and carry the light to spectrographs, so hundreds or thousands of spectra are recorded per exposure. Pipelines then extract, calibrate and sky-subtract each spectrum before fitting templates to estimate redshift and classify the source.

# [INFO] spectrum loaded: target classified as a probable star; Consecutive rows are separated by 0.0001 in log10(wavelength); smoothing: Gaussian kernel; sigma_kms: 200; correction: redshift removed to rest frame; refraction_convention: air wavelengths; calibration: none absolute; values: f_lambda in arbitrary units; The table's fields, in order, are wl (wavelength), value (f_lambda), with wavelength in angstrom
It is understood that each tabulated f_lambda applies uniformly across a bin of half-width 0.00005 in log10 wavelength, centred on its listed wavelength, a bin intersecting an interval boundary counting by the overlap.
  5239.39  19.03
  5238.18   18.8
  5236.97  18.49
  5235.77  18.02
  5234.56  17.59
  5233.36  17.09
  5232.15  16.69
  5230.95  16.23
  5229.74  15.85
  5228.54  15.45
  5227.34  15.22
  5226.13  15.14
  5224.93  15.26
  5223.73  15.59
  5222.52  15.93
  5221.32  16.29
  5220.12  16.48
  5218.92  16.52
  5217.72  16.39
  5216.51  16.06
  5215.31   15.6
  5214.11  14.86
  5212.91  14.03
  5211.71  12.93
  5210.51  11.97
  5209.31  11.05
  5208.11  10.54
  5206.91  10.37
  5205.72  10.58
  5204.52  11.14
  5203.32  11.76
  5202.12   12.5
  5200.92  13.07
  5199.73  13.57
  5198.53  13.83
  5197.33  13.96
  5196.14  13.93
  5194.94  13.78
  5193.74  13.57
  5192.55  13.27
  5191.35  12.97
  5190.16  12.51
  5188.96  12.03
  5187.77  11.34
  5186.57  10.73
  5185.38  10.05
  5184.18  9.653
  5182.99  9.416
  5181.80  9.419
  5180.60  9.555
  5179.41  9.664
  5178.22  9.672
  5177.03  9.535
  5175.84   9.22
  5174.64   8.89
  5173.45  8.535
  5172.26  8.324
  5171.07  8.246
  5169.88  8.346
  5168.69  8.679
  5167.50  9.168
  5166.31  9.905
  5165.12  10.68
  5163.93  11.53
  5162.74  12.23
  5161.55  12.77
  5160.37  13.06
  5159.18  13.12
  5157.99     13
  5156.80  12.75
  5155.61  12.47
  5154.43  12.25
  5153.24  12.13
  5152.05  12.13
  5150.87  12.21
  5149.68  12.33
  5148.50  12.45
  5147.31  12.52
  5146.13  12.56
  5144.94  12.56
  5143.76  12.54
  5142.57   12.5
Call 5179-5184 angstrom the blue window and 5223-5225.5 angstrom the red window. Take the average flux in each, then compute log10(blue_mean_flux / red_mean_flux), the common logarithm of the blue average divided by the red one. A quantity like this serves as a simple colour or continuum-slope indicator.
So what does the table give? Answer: -0.21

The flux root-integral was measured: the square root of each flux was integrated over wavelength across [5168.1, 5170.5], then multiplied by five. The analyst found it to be 35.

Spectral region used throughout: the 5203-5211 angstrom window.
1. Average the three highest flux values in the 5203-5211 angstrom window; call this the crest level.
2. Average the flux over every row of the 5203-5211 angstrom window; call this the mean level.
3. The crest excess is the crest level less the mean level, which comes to 0.6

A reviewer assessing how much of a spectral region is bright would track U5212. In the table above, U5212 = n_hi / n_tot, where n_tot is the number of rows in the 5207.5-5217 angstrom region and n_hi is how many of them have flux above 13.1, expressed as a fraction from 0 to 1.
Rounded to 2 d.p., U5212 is 0.50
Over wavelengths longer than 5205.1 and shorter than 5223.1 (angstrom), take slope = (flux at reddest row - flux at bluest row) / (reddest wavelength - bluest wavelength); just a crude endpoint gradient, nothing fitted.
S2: 0.32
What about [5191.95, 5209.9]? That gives -0.13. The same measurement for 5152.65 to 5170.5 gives -0.23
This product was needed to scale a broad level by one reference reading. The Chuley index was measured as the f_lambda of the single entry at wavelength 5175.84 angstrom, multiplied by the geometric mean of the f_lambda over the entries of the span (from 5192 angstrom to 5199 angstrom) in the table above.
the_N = 127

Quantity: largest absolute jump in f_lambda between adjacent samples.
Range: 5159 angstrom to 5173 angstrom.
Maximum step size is 0.85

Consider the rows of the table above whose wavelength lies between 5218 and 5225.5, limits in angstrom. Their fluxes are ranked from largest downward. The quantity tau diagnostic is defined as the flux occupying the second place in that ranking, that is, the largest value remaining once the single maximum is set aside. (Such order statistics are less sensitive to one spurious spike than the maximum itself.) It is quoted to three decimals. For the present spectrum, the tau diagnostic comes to 16.480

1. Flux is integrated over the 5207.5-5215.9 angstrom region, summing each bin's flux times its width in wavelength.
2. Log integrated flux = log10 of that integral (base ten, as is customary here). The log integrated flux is 2.04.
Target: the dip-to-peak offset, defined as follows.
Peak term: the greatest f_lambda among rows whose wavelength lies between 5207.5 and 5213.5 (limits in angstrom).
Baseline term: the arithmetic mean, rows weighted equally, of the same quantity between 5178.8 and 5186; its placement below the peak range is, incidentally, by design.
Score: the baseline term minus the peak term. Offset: -4.4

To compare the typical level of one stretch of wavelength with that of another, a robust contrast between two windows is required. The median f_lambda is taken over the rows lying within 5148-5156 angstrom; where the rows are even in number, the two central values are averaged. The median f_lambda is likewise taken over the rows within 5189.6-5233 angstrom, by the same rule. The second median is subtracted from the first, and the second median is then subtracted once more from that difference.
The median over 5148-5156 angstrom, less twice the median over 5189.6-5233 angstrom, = -16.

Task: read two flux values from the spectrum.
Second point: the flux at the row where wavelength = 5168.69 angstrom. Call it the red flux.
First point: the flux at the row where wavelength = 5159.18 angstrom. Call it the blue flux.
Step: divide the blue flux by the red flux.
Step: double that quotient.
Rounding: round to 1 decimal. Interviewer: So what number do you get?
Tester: 3.0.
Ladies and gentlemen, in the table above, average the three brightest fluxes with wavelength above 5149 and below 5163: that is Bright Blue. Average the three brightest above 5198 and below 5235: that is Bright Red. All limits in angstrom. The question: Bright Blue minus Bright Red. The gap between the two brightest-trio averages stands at -4.1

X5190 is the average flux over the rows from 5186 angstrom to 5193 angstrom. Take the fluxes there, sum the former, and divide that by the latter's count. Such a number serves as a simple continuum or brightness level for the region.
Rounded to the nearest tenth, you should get 12.1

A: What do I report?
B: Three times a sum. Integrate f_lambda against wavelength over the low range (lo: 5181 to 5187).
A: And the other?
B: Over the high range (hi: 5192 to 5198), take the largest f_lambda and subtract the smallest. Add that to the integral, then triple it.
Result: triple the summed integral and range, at 179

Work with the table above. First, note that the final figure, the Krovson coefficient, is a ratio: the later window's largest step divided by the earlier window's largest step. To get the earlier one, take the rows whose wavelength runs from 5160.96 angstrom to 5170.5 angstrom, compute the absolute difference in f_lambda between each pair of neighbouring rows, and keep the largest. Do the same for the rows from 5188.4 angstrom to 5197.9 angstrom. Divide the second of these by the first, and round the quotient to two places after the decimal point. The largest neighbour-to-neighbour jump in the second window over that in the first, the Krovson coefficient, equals 0.56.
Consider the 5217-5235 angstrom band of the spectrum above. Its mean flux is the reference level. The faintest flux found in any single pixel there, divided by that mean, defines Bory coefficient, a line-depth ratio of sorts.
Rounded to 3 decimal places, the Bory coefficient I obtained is 0.940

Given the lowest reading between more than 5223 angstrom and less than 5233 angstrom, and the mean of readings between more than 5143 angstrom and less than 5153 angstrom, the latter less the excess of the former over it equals 10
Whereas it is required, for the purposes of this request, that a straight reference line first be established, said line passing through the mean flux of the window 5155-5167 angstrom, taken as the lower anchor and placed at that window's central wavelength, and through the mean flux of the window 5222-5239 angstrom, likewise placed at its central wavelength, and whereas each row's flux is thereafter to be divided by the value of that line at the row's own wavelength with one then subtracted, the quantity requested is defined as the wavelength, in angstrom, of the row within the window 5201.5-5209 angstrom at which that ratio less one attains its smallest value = 5206.91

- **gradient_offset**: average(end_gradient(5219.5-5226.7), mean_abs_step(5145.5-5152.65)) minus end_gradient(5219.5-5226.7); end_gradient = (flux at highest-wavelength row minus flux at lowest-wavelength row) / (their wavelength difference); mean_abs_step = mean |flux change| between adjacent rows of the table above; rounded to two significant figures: 0.15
